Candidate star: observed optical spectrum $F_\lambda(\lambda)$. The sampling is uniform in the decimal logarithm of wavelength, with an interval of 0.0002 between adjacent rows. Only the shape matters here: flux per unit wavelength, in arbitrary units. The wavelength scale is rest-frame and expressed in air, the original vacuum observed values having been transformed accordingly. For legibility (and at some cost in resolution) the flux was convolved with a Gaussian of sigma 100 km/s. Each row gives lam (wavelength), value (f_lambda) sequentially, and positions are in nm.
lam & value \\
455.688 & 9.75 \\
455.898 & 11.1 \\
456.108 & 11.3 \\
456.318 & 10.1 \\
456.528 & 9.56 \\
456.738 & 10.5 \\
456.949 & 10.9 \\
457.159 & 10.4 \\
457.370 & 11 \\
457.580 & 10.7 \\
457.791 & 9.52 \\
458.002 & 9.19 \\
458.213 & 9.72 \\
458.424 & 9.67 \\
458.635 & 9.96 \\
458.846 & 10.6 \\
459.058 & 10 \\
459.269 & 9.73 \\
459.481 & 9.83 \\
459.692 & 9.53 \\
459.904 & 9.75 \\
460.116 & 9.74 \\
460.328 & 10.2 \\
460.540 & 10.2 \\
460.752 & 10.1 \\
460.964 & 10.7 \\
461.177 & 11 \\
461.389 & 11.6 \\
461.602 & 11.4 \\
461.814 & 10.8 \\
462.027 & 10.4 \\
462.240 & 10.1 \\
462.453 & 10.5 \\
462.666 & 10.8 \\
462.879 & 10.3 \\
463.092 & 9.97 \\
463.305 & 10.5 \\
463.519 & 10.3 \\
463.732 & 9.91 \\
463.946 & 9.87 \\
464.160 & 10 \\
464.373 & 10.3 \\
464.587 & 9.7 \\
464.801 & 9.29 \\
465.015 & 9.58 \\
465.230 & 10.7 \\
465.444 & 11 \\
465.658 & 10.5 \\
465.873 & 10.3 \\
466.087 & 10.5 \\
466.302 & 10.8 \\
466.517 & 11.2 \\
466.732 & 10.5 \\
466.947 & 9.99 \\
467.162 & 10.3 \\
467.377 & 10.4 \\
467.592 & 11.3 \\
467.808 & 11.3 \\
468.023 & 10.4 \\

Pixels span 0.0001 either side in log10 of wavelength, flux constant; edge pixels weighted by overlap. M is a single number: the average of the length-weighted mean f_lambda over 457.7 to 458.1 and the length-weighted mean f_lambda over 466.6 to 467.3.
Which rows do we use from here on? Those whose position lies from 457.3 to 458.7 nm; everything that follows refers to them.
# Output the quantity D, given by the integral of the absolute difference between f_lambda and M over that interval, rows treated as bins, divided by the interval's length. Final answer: 0.48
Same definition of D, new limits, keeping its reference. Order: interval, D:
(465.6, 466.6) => 0.83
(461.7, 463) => 0.66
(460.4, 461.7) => 0.99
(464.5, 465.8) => 0.61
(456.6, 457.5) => 0.85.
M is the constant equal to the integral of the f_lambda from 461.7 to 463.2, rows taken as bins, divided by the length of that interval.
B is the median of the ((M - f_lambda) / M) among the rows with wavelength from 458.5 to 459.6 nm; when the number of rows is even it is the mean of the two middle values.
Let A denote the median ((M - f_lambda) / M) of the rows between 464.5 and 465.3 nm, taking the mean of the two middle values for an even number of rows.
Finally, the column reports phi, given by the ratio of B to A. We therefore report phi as 0.6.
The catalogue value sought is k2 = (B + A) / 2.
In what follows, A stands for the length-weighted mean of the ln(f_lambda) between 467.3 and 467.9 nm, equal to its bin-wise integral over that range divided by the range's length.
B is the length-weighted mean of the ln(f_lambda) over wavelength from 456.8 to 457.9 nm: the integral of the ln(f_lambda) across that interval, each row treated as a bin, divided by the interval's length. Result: 2.374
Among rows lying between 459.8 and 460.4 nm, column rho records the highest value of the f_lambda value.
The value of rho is 10.2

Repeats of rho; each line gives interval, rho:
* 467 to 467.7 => 11.3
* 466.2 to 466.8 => 11.2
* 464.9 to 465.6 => 11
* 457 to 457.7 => 11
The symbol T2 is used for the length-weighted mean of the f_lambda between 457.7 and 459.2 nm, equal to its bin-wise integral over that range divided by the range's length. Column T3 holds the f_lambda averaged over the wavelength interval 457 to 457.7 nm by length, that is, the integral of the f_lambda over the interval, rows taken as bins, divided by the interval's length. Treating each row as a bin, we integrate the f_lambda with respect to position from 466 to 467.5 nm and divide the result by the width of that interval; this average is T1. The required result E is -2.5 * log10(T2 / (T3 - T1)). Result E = -4.4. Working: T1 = 10.5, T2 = 9.8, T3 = 10.7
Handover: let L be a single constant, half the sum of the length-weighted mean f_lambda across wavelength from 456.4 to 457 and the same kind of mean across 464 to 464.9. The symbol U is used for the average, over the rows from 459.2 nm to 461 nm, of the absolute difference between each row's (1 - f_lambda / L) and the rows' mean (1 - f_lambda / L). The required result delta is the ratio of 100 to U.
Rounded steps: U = 0.029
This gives 3483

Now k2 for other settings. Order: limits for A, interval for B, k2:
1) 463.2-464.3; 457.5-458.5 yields 2.294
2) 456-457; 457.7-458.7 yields 2.303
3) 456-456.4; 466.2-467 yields 2.369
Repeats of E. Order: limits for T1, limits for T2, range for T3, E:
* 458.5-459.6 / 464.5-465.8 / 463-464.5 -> -4.9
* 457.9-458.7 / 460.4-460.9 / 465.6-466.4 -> -2.6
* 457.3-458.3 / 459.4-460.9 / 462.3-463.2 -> -3.5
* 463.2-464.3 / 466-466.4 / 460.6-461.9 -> -2.8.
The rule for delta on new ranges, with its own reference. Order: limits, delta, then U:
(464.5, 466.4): 2036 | 0.049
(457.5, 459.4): 2716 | 0.037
